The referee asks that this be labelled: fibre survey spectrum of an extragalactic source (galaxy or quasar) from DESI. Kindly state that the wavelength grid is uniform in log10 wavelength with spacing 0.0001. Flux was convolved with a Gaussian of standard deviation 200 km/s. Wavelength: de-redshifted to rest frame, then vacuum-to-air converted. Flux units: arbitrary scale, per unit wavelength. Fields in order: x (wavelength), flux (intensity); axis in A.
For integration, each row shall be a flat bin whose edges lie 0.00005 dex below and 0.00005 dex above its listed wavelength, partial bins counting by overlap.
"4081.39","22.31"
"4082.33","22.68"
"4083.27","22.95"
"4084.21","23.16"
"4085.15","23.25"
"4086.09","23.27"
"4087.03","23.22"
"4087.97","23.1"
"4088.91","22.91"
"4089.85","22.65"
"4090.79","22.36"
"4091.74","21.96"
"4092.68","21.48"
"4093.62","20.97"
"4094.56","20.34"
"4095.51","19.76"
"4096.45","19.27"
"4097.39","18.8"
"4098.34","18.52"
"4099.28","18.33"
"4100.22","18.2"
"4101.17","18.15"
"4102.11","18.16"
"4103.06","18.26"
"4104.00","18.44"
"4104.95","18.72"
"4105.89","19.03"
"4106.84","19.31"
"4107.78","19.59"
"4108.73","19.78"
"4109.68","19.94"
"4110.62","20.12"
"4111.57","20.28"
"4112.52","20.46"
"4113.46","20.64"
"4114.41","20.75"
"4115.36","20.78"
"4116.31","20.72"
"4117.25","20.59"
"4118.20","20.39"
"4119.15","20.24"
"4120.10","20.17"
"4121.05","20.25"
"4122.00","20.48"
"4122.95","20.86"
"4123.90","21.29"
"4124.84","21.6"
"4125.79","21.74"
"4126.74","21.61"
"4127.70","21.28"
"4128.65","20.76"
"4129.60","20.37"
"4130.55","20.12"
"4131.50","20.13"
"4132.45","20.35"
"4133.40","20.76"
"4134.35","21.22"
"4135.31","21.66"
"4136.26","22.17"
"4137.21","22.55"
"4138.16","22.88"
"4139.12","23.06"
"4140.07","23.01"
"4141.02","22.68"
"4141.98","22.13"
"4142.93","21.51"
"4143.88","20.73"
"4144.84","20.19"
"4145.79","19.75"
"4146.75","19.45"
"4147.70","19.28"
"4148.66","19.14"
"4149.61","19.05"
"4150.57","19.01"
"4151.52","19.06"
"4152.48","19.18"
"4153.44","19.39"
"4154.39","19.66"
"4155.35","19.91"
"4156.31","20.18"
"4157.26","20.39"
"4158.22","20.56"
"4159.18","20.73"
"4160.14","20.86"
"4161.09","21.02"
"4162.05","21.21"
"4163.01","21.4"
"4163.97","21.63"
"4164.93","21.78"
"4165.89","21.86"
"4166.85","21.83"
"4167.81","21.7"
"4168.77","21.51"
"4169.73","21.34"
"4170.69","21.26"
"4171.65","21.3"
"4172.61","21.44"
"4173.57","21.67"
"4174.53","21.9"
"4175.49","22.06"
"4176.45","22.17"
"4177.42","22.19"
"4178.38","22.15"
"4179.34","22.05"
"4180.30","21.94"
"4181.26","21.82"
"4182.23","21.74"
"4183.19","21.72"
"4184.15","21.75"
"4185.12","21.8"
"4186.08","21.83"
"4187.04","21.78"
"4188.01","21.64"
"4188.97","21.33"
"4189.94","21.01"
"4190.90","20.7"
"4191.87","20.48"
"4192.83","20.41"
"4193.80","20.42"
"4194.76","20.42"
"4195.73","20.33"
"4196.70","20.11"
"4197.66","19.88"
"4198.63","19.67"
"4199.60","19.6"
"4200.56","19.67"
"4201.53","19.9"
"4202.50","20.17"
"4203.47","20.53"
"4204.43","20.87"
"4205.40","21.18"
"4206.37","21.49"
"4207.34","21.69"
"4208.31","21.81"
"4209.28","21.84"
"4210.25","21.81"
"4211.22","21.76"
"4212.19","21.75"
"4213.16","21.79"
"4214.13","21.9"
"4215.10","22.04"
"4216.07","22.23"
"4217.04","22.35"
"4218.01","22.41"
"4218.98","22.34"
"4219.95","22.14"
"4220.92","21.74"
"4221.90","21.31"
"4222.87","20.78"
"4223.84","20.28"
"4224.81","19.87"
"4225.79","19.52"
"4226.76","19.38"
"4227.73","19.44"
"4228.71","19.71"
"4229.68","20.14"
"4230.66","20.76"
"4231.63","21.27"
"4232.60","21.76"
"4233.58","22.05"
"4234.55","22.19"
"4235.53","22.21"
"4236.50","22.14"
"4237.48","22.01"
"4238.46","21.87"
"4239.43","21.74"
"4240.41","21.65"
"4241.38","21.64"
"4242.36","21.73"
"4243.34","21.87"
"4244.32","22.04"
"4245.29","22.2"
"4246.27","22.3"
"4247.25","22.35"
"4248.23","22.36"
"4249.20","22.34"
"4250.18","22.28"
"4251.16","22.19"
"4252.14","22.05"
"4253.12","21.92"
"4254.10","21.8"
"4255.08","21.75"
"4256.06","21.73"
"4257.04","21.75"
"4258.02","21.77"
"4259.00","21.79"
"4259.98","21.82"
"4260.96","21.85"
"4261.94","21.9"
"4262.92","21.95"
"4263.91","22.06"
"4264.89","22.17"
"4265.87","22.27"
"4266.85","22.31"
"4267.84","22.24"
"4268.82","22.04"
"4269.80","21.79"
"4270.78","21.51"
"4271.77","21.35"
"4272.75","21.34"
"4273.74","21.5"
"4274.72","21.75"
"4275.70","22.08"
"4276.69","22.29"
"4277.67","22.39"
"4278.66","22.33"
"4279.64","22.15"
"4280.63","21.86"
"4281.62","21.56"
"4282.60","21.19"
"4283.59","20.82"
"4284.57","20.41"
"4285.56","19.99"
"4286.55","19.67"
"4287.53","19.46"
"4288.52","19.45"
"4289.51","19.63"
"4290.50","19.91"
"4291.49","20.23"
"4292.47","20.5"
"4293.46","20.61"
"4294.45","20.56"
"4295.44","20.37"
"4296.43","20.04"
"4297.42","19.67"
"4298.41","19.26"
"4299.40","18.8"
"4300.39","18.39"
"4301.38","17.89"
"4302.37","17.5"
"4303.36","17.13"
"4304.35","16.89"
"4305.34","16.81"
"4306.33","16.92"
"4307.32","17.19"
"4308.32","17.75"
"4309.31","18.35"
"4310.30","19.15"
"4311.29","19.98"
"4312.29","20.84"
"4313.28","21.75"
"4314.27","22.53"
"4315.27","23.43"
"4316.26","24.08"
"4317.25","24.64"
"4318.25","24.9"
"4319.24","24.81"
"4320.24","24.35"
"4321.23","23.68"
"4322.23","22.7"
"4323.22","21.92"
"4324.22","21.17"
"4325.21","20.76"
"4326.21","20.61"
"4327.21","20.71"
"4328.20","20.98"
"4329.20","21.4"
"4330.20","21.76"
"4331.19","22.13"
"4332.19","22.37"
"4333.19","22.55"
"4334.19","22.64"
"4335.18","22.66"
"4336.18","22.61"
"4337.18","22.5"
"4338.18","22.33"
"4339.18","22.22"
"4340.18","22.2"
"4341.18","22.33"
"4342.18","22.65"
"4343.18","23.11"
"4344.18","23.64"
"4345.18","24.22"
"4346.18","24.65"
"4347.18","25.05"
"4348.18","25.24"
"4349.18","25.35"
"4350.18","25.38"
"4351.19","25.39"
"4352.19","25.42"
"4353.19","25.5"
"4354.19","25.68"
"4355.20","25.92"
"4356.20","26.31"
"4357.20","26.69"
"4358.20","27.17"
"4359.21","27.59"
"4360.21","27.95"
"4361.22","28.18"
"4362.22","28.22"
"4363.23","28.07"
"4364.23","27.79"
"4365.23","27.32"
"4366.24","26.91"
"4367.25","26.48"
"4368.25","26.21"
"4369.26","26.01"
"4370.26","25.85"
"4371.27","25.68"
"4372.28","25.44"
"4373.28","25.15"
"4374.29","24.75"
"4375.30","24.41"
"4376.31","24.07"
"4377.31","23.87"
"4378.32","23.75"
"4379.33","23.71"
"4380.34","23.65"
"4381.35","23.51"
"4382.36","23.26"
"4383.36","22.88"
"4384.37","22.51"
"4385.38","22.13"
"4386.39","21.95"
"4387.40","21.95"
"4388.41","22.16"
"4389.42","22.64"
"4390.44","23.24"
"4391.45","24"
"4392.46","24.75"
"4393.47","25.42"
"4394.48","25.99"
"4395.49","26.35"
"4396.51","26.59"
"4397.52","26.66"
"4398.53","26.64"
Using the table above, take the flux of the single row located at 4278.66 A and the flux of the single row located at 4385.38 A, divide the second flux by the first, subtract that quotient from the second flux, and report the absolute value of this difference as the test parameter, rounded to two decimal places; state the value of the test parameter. 21.14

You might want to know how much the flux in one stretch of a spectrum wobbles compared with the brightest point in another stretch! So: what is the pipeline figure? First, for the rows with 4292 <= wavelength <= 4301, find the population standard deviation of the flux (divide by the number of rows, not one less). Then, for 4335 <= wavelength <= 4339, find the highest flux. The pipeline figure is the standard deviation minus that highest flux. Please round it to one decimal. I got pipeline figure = -21.9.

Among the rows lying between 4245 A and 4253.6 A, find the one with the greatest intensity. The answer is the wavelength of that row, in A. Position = 4248.23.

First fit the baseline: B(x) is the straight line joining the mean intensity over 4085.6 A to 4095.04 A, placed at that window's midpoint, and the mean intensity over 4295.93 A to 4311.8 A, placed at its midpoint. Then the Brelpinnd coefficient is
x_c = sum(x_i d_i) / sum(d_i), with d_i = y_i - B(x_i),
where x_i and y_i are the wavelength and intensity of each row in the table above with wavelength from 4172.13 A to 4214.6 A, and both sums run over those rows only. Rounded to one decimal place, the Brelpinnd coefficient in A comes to 4193.1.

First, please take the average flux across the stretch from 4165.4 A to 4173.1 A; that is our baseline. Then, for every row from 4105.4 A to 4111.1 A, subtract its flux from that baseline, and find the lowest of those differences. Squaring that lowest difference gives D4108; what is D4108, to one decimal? 2.0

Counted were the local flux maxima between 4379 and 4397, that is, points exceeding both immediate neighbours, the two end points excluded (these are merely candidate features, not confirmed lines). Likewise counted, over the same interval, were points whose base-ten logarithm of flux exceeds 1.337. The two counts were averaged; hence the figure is 9.0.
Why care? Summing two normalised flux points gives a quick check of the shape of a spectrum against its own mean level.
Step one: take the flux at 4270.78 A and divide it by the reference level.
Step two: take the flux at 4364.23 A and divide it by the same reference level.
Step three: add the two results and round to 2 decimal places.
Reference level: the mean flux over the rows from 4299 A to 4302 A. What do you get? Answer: 2.69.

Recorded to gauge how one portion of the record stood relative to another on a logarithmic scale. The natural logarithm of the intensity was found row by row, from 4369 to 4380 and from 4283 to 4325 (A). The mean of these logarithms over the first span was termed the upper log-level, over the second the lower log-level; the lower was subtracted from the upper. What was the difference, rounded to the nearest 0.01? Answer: 0.20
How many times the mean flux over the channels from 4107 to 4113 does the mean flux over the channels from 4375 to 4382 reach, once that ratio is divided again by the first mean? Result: 0.059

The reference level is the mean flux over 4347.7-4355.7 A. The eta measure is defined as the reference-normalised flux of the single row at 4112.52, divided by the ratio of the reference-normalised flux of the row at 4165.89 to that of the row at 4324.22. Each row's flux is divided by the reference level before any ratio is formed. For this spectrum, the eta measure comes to 0.78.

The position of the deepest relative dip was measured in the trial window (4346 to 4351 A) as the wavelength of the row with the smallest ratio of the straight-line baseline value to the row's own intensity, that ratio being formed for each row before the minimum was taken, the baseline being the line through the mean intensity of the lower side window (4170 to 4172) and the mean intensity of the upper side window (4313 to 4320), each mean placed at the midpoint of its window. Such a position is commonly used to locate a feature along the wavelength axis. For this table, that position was 4350.18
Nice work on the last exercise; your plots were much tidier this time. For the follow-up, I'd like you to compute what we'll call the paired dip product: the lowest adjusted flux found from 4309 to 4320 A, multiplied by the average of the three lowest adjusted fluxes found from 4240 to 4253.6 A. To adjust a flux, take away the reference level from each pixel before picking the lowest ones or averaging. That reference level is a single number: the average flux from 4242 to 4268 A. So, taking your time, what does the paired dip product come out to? 1.3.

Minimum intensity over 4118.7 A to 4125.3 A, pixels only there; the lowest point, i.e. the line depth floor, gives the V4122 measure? 20.17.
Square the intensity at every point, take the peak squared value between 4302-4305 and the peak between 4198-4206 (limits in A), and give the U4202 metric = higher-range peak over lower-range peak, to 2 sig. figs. 0.68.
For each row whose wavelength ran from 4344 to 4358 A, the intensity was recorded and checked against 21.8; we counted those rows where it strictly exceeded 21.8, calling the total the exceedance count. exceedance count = 14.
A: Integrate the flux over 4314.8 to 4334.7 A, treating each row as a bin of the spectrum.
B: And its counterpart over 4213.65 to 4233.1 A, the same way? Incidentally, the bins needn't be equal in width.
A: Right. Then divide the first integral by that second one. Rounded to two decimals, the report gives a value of 1.10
